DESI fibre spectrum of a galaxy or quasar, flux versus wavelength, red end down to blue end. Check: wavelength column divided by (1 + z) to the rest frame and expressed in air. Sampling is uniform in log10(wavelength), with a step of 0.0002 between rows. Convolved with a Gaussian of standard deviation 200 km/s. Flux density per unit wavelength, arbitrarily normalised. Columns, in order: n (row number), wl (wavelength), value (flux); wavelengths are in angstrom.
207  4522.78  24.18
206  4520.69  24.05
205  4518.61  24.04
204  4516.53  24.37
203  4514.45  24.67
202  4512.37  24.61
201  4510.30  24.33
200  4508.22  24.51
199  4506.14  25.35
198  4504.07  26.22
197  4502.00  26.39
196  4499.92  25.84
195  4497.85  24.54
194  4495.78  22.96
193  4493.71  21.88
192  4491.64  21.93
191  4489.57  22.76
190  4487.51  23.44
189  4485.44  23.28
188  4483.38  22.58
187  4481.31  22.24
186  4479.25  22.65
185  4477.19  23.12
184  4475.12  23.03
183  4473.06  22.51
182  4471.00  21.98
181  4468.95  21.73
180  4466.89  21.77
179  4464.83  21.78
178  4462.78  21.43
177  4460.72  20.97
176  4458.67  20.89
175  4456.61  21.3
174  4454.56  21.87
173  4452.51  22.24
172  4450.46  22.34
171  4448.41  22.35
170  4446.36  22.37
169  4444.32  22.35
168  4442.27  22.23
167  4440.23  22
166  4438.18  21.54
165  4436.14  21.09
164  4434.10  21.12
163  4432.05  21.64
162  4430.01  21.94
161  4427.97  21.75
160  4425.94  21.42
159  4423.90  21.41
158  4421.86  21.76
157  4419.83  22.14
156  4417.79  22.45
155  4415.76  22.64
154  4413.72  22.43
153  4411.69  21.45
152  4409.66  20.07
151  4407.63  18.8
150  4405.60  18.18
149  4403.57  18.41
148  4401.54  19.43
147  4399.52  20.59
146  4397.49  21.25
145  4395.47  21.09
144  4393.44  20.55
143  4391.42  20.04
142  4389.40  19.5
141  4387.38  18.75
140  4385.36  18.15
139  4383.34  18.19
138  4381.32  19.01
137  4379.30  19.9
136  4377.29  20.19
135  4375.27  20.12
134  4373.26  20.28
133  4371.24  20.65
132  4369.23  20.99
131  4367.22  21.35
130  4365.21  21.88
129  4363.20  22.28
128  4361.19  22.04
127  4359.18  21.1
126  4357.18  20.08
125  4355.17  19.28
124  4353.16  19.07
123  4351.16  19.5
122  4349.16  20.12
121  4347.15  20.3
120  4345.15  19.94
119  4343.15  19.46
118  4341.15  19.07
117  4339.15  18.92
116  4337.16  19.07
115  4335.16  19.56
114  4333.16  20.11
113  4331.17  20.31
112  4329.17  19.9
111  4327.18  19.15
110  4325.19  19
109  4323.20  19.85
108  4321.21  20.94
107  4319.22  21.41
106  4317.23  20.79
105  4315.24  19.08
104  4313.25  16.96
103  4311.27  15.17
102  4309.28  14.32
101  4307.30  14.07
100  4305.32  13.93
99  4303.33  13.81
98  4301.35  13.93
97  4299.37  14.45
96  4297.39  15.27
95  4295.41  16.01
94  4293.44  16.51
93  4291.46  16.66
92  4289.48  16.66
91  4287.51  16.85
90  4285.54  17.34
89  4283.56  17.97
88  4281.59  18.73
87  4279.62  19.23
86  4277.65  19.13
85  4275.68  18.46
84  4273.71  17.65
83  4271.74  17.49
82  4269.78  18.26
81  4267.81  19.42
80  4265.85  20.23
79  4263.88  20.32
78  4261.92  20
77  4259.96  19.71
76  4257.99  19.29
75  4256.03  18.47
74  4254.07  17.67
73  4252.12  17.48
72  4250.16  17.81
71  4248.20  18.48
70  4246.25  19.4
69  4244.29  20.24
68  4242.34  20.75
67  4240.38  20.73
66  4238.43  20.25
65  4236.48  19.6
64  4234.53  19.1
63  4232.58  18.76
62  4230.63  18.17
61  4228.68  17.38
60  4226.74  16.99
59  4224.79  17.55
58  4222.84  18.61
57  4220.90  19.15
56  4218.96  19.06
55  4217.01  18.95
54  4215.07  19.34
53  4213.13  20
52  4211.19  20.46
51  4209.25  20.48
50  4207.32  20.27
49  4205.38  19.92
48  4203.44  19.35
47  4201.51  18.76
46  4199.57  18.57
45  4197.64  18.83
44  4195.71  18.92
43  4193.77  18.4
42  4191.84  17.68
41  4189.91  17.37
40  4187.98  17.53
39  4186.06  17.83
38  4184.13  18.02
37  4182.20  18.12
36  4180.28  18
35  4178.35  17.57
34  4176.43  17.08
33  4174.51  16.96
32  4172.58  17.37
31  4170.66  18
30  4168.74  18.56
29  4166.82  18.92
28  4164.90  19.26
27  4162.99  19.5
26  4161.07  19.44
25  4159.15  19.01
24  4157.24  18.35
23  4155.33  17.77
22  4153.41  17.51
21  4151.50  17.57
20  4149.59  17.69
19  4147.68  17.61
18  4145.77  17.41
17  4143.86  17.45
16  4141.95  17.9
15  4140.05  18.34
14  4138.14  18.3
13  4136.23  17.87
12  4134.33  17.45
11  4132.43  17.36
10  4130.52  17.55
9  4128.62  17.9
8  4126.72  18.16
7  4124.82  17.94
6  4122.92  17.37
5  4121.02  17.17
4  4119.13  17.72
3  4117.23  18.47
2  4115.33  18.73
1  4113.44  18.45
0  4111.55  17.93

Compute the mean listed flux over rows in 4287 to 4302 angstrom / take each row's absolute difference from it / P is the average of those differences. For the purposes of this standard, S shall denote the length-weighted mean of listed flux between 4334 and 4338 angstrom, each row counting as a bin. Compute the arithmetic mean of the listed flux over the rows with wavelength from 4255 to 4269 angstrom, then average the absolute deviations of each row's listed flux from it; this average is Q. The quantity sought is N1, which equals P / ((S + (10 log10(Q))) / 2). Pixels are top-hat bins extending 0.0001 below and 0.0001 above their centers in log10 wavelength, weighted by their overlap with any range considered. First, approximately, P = 0.9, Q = 0.5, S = 19.3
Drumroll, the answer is 0.11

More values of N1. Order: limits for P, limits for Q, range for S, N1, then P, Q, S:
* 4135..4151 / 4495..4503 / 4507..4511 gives 0.02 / 0.3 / 1.2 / 24.4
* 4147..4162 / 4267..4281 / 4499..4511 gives 0.05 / 0.6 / 0.6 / 25.5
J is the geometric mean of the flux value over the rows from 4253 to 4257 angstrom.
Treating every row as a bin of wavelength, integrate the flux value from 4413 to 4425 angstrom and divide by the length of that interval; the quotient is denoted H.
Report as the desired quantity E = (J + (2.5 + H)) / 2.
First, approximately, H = 22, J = 18.1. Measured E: 21.3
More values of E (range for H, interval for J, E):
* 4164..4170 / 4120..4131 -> 19.5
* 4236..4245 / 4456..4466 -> 22.1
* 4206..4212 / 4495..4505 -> 24.0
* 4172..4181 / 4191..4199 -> 19.2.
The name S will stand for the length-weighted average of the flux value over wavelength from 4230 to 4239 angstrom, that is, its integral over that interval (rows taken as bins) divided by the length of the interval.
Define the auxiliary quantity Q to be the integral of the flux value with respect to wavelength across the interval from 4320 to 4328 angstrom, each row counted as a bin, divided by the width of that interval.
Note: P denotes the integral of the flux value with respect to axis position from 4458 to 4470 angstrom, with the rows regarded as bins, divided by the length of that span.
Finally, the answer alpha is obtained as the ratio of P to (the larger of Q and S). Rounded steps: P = 21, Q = 19.8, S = 19.2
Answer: 1.08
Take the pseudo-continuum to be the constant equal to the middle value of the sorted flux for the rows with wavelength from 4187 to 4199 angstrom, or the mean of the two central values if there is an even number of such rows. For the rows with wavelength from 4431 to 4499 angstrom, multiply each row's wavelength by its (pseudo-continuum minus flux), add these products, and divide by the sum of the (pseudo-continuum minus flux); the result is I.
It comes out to 4467.1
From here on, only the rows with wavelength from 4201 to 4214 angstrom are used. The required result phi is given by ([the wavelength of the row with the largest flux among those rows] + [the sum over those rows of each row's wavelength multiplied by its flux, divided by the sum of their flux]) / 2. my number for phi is 4208.3 angstrom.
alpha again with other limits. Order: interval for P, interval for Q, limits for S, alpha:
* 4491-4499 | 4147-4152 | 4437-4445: 1.04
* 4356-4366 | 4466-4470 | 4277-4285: 0.98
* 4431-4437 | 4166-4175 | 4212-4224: 1.11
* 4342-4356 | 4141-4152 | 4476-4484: 0.87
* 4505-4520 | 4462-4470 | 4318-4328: 1.13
